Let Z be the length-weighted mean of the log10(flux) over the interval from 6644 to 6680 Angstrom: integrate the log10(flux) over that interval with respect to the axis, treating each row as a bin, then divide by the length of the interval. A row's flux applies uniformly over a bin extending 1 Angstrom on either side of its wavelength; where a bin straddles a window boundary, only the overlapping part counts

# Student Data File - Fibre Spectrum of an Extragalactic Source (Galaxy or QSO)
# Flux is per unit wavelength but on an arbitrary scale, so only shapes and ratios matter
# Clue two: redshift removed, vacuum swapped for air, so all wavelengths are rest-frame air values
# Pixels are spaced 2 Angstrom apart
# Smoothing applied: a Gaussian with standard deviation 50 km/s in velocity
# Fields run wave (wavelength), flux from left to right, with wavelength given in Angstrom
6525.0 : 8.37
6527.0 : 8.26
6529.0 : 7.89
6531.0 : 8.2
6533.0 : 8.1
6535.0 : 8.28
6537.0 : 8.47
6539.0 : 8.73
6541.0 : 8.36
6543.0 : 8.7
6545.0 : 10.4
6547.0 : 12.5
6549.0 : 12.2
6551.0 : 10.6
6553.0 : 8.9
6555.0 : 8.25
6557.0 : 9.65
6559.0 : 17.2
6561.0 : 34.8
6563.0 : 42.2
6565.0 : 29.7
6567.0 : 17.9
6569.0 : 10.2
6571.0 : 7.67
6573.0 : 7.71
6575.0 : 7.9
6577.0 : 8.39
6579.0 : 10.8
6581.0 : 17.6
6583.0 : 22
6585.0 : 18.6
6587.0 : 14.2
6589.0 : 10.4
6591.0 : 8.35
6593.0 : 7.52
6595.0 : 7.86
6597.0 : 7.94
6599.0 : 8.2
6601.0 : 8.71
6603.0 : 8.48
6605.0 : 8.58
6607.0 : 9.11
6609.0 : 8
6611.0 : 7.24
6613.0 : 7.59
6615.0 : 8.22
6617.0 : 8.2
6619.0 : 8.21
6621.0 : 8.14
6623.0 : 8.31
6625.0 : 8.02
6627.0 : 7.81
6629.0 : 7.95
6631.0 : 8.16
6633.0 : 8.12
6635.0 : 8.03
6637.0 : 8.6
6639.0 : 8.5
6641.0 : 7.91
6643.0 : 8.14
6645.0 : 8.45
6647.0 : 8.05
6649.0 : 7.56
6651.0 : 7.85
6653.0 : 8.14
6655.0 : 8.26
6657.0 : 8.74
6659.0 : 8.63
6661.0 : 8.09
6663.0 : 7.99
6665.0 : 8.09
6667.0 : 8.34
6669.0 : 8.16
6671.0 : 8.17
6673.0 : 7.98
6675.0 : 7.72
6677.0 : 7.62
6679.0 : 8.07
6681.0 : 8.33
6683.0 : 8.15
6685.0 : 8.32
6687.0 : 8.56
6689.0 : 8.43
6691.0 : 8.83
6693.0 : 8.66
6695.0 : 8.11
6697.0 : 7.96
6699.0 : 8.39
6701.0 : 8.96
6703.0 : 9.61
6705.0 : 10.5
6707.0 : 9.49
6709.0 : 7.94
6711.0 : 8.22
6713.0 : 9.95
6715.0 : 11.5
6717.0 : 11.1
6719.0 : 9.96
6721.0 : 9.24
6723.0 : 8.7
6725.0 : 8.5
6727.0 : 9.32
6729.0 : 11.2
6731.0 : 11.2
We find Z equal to 0.91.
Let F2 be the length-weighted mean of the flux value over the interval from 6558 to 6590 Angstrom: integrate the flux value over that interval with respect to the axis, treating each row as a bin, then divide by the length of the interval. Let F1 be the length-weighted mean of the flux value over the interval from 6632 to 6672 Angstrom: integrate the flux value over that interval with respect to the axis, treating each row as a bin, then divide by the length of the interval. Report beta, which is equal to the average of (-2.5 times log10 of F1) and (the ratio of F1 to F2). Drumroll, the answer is -0.91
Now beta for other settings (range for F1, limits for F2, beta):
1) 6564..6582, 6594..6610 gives -0.61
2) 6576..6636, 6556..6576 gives -0.97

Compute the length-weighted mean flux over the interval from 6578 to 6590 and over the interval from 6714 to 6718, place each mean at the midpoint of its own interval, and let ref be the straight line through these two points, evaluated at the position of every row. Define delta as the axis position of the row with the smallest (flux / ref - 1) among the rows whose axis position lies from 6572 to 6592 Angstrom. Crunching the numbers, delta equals 6573.0 Angstrom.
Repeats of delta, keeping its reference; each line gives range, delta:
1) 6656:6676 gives 6675.0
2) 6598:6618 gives 6611.0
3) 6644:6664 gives 6649.0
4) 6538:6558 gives 6541.0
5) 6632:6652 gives 6649.0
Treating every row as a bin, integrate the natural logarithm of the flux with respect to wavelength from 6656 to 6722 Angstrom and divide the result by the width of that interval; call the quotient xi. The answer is 2.16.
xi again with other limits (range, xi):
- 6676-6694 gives 2.12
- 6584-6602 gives 2.27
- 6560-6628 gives 2.36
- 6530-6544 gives 2.13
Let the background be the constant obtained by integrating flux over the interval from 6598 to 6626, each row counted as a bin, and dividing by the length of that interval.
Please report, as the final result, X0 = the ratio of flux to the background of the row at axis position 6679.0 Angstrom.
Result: 1.0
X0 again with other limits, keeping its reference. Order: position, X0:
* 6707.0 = 1.2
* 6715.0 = 1.4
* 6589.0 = 1.3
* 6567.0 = 2.2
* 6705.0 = 1.3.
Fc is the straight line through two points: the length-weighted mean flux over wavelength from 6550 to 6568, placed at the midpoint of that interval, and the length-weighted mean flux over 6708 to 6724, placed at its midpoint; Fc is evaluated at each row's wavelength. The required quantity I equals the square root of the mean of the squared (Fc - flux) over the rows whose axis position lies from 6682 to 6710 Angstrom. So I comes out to 2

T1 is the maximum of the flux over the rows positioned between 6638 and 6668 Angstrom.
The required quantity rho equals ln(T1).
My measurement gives 2.17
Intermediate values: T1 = 8.74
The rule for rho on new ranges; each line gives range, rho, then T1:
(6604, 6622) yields 2.21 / 9.11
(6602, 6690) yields 2.21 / 9.11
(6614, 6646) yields 2.15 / 8.6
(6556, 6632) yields 3.74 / 42.2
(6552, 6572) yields 3.74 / 42.2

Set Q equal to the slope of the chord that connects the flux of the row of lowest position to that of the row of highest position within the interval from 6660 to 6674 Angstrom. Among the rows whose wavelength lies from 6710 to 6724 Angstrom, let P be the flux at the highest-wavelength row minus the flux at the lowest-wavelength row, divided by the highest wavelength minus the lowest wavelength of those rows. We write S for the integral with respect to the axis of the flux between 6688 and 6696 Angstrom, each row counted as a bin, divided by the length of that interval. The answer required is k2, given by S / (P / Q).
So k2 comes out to -1.9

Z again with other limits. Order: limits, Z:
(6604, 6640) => 0.91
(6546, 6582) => 1.11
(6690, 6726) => 0.96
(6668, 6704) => 0.92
